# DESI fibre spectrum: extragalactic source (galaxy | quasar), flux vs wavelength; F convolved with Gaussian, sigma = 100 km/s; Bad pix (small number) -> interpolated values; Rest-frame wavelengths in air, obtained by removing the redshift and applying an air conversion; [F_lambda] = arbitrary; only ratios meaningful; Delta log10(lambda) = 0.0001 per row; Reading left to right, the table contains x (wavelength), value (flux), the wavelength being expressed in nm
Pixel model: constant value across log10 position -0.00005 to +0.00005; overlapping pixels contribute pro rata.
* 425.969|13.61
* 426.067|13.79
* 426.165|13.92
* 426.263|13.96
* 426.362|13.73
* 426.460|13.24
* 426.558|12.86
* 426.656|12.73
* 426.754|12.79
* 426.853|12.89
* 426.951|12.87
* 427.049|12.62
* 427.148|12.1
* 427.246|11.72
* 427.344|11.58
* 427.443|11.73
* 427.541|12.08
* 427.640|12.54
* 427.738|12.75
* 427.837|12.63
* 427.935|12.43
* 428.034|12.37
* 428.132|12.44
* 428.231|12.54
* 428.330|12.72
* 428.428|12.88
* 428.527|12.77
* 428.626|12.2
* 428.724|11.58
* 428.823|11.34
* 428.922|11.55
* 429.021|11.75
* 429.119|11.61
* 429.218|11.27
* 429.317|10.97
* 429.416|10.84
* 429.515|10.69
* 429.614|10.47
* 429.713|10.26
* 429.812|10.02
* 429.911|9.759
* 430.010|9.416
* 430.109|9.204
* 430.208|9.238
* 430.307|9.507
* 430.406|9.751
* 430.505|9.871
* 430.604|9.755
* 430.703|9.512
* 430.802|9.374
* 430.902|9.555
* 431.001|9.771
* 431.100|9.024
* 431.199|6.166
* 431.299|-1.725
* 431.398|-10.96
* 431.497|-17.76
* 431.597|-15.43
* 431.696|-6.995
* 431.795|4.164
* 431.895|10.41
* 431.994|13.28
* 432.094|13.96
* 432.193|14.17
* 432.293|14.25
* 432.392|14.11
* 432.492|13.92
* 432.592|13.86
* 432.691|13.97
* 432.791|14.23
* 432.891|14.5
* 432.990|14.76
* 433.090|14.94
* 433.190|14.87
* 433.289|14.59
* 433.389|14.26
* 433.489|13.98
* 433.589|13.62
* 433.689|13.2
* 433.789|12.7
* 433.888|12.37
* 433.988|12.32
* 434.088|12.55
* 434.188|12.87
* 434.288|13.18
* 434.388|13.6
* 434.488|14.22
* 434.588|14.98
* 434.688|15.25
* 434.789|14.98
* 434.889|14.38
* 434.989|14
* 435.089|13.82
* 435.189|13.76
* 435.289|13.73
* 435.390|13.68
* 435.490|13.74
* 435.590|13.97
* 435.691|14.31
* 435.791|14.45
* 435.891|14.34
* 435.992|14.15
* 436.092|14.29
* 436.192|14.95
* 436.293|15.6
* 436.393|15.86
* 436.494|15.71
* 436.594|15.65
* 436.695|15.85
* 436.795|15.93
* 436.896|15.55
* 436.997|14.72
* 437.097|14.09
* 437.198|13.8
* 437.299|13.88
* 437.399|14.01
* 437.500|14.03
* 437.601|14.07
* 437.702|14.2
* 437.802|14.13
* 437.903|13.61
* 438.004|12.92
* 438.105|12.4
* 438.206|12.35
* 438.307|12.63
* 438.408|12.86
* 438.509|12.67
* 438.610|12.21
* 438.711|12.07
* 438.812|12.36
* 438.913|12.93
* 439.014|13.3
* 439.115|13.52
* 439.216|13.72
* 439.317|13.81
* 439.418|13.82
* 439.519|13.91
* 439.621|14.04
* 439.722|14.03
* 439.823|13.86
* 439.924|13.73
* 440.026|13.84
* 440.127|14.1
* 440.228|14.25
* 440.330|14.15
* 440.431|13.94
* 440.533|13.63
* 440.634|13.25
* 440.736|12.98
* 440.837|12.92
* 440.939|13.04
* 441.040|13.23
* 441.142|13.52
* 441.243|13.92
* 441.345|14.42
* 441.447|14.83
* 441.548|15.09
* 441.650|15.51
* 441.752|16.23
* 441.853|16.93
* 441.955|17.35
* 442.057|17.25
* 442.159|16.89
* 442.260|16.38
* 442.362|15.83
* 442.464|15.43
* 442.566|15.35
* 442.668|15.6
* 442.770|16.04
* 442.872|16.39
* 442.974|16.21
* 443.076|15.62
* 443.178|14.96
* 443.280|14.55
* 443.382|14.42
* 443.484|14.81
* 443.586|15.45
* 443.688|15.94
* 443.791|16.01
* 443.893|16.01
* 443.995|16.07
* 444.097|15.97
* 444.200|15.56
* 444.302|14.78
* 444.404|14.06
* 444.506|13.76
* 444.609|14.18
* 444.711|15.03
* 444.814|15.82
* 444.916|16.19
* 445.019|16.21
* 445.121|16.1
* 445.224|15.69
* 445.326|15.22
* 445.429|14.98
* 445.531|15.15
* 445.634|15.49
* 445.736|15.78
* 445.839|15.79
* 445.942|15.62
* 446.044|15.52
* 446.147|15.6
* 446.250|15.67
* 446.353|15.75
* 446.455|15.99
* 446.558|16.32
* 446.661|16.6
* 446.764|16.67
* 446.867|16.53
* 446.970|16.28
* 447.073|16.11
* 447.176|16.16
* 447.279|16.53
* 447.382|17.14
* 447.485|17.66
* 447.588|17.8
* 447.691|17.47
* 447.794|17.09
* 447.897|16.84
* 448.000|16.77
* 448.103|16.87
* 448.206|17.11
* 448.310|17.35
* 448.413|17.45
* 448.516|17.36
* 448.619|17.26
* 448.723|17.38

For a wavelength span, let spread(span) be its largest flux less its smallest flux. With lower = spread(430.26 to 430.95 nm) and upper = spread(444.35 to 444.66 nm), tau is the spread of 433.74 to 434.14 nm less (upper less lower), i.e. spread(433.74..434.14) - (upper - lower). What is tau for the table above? 0.46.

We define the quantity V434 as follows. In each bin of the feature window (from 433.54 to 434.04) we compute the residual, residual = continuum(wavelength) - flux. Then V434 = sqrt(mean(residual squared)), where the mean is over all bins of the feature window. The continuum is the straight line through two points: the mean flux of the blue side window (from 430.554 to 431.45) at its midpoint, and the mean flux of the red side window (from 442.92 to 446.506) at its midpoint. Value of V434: 5.3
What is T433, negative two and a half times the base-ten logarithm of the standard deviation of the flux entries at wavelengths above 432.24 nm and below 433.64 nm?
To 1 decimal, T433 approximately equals 1.0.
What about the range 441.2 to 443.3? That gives 0.1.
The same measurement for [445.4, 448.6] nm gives 0.3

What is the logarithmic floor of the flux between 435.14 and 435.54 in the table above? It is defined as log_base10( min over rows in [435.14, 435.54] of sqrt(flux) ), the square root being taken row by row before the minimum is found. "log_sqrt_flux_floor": 0.57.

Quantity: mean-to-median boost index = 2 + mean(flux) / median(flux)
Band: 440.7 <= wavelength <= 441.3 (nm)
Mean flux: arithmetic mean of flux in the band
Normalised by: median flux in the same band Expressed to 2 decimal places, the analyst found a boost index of 3.01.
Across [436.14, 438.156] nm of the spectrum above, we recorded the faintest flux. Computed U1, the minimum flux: 12.4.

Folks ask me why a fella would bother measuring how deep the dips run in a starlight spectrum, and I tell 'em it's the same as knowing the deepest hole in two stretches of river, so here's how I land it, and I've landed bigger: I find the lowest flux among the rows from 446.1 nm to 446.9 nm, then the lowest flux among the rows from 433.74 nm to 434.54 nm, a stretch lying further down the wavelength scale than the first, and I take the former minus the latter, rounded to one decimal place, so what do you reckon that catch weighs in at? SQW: 3.3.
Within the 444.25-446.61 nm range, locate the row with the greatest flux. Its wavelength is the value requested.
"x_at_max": 446.558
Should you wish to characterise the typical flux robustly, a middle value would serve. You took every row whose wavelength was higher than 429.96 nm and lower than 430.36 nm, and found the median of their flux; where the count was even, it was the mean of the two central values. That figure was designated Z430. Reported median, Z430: 9.3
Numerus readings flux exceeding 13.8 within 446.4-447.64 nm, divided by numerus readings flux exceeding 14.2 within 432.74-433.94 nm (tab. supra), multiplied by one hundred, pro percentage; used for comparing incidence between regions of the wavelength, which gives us 171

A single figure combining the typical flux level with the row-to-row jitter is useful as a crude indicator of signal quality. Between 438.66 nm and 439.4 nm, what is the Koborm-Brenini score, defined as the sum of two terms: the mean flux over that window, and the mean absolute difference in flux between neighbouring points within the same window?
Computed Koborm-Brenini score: 13.4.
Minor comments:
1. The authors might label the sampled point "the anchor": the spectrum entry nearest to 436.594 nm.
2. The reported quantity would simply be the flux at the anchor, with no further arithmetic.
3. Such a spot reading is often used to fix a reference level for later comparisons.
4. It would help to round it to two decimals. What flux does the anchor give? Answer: 15.65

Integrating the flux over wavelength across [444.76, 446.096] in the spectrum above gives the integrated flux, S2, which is 20.9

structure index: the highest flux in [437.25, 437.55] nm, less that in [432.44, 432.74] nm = 0.1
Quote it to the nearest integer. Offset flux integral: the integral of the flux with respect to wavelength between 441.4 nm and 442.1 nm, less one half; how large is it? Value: 11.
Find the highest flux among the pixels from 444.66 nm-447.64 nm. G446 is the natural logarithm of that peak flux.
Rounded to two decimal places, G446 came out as 2.88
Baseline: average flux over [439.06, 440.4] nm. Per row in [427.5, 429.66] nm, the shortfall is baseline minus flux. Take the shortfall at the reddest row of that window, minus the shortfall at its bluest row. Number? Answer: 1.6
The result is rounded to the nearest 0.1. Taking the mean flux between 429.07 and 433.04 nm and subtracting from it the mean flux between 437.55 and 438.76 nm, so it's -4.7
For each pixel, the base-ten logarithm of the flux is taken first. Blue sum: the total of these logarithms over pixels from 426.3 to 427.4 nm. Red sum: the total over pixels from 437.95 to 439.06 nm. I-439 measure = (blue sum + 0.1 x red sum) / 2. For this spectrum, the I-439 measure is 6.7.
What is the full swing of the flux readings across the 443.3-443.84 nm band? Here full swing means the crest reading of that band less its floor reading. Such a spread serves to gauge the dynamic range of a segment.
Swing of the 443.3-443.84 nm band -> 1.6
